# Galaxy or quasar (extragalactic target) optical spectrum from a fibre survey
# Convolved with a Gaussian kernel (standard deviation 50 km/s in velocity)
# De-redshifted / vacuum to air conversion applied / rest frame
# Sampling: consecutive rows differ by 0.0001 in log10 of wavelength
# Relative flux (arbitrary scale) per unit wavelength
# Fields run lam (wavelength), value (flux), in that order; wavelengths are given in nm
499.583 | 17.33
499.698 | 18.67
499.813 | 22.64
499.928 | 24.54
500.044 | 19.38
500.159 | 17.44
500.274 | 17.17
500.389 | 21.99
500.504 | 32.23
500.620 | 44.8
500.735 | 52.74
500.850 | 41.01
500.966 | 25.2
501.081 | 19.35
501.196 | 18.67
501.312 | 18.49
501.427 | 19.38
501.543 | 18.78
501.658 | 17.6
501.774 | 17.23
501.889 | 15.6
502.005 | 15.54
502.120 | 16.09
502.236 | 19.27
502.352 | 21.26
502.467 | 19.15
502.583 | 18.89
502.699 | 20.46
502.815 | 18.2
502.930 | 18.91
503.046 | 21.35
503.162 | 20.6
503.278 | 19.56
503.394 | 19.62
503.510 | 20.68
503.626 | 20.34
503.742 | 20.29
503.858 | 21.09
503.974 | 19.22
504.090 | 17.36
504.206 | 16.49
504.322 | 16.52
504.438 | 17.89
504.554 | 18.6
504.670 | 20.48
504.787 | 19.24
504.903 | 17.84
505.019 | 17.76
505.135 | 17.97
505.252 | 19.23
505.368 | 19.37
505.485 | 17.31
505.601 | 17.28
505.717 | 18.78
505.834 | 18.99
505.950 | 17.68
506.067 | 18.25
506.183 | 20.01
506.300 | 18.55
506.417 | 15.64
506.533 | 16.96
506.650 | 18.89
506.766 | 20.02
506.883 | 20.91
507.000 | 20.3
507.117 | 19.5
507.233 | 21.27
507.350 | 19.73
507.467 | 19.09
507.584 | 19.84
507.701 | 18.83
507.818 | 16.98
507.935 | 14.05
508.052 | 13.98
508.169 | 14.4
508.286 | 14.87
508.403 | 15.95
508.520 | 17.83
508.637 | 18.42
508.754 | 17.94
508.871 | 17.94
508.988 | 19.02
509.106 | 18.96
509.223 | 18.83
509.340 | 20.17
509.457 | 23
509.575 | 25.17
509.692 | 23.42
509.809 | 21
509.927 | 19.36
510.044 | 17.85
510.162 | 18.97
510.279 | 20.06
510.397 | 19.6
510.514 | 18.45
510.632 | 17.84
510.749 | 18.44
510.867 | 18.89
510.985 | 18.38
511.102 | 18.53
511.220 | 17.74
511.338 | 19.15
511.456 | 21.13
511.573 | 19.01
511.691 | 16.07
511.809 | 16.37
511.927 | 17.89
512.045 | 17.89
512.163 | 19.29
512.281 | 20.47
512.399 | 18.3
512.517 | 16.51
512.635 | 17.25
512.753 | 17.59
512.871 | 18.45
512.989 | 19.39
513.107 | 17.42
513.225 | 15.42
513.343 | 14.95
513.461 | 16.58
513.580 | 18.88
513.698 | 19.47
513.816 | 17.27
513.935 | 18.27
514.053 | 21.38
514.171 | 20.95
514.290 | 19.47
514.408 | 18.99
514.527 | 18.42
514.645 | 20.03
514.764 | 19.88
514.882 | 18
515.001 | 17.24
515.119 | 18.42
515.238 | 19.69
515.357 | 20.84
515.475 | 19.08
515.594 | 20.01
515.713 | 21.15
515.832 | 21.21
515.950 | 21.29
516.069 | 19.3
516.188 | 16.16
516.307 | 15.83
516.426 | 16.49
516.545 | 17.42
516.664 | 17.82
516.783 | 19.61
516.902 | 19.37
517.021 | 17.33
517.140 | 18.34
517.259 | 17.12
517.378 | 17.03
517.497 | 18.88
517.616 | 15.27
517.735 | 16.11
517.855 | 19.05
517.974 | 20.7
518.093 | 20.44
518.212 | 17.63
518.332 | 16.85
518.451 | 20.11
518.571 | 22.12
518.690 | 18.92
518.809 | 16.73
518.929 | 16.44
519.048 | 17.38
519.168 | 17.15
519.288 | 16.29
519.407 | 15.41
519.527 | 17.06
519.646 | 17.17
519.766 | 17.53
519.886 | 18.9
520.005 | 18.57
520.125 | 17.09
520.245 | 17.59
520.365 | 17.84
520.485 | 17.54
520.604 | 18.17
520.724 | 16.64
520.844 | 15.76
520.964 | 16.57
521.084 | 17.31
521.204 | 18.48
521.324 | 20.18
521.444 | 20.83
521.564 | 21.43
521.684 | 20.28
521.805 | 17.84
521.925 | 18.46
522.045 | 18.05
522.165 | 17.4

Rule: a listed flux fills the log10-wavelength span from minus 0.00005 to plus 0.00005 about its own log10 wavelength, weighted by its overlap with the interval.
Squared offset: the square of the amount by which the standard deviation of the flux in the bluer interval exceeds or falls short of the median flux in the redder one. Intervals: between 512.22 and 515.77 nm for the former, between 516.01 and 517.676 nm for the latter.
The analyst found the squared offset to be 248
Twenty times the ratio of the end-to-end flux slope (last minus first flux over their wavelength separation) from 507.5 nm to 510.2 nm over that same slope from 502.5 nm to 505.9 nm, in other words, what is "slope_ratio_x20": -219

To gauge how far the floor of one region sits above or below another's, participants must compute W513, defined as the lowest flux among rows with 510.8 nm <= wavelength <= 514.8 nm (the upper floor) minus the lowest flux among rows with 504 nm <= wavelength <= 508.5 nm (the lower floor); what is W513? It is 1.0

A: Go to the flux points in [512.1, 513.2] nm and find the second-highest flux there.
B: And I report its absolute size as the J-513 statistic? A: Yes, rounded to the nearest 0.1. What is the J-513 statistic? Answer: 19.4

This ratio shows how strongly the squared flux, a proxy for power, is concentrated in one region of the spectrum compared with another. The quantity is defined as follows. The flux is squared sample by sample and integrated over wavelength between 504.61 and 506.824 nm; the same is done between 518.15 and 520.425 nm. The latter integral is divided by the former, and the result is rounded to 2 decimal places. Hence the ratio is 0.95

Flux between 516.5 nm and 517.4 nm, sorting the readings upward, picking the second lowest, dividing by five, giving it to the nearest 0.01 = 3.42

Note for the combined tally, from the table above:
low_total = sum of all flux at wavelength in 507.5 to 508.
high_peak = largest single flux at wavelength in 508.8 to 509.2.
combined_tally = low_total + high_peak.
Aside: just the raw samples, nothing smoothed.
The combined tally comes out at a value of 89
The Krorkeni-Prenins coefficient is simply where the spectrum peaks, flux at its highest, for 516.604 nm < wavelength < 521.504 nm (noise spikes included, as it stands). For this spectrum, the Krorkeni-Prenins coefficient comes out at 518.571 nm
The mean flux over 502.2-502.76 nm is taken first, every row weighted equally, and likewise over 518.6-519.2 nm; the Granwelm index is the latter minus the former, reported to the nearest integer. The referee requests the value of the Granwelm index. -2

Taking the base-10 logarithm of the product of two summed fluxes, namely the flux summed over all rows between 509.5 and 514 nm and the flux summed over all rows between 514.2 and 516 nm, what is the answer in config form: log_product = 5.3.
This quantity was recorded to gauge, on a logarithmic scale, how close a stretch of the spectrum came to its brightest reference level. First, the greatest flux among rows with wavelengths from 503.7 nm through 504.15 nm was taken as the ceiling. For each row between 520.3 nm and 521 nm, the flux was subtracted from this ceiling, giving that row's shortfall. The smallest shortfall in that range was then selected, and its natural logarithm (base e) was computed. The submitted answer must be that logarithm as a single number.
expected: 1.1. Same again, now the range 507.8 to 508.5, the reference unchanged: 1.4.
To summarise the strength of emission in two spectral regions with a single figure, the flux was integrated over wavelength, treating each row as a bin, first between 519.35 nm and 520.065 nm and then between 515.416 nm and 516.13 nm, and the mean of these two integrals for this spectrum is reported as 13.5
